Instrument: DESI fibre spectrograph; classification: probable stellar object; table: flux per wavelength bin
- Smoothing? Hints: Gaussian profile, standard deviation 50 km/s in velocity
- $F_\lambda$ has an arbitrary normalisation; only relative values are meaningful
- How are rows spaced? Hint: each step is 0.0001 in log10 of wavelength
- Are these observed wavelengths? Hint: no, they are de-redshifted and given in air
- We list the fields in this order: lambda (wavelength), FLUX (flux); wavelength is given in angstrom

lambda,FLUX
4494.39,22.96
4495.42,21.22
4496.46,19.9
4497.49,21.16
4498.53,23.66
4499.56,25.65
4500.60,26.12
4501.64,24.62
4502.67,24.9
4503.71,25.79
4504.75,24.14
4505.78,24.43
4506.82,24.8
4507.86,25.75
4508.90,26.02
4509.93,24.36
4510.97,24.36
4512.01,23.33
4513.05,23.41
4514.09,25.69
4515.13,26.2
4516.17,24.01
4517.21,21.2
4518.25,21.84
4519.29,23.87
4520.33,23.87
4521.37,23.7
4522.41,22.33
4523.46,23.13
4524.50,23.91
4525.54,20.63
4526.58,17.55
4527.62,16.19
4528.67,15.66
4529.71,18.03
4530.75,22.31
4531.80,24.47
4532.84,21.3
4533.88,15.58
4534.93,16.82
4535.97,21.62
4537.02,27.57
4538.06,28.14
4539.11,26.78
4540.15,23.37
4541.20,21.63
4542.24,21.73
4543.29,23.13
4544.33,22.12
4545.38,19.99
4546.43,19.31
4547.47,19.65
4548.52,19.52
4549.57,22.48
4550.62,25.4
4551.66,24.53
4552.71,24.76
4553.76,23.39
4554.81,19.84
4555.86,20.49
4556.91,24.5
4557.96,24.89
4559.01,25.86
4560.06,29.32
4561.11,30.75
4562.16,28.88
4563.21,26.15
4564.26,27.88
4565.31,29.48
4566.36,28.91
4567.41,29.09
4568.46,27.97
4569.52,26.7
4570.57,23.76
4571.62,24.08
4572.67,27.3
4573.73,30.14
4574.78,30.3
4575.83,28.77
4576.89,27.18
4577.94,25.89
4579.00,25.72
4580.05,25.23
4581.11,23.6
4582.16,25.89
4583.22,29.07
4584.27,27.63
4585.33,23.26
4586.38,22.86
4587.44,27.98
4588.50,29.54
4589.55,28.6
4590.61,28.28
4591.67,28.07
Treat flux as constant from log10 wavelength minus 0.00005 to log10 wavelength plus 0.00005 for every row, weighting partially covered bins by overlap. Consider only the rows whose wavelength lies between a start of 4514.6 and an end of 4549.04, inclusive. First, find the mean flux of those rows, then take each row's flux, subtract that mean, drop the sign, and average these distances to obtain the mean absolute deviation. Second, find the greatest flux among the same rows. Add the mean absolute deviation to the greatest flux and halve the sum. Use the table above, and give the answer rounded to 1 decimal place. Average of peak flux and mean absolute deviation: 15.3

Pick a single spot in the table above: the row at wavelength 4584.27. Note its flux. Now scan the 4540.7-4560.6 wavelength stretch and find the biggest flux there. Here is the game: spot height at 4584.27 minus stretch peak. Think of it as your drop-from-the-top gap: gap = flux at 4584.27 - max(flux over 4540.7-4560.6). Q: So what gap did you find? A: -1.7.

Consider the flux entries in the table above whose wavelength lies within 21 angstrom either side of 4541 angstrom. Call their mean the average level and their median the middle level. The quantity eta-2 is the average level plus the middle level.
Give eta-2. 45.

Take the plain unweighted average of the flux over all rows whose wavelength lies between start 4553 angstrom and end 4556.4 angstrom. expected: 21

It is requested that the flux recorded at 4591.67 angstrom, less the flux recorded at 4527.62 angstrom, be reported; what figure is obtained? 12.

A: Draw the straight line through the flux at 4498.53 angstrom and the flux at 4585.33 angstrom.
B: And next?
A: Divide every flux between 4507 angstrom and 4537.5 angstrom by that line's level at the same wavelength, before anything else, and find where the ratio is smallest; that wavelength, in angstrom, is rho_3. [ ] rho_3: 4533.88 angstrom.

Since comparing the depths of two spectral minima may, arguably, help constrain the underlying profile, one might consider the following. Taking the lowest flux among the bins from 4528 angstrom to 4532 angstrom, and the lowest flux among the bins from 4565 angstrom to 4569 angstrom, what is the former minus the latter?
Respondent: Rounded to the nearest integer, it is -12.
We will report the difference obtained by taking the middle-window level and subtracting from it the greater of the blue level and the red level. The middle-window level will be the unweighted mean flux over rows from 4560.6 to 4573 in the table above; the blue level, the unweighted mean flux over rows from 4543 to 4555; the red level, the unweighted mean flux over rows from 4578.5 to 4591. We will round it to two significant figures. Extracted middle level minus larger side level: 1.1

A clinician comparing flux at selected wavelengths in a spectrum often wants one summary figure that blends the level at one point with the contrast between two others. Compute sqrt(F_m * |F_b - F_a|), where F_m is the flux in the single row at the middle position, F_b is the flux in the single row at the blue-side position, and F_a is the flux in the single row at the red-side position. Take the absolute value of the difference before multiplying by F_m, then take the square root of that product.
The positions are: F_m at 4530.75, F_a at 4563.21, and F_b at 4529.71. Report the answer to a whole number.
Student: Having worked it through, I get 13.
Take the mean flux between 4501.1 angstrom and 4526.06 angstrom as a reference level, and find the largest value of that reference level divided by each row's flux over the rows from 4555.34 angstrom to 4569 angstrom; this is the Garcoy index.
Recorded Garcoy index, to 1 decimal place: 1.2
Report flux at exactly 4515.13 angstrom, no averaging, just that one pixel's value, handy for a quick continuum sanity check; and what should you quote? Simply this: 26.2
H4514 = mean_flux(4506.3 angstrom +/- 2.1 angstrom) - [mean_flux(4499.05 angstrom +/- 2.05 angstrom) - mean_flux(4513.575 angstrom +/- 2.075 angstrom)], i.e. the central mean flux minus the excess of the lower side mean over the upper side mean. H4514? 25.3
